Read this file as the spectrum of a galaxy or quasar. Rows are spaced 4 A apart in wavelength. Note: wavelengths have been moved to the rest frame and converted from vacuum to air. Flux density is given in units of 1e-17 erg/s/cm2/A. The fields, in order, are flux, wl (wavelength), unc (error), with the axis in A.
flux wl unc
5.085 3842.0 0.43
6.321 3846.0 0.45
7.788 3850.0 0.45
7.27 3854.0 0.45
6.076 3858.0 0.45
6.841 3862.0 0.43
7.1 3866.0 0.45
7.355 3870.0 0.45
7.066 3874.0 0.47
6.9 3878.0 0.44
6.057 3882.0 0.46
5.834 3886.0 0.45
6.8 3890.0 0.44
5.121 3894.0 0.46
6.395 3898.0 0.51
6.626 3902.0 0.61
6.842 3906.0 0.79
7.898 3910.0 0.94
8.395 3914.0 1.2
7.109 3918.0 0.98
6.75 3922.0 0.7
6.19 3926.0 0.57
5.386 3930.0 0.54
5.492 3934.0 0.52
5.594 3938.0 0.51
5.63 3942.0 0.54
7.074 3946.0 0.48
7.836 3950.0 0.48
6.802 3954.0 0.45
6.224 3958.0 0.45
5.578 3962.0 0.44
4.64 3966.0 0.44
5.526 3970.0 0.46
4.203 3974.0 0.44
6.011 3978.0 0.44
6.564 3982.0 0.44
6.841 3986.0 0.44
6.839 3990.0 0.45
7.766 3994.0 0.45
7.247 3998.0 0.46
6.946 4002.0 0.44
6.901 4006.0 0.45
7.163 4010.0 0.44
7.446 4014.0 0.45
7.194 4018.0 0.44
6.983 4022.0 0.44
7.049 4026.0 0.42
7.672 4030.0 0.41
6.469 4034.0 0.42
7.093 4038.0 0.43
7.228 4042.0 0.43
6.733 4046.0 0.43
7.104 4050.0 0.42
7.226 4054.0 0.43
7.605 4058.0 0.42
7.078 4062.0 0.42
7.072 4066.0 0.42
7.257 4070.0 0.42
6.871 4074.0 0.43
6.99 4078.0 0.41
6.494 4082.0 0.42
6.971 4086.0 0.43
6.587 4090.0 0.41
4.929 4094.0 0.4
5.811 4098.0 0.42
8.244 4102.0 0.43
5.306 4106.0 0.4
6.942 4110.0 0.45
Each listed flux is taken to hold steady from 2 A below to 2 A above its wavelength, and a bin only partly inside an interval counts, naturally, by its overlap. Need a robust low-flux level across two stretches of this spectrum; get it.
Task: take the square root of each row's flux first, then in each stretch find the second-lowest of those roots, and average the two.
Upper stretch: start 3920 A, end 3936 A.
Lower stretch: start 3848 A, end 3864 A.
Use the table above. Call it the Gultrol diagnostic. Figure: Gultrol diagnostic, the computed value 2.48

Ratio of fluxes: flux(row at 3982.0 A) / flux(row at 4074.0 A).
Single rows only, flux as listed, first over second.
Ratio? 0.96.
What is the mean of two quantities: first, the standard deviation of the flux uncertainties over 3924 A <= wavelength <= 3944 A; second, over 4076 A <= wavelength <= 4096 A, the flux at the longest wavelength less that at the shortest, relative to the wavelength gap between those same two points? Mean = -0.05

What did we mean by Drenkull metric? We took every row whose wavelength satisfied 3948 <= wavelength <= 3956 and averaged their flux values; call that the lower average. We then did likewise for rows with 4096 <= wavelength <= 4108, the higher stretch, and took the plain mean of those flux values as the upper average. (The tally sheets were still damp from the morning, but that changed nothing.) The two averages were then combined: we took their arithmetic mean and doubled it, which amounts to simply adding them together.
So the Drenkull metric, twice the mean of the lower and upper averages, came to 13.8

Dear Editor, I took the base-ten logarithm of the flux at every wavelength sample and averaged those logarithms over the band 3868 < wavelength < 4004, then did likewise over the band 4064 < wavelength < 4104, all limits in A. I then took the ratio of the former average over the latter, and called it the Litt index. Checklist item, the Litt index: 0.98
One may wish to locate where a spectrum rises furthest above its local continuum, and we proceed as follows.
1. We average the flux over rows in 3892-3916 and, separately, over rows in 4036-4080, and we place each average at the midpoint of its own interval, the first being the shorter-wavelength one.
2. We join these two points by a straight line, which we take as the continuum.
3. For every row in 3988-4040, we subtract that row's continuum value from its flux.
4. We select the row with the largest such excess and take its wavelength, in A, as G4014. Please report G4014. 3994.0 A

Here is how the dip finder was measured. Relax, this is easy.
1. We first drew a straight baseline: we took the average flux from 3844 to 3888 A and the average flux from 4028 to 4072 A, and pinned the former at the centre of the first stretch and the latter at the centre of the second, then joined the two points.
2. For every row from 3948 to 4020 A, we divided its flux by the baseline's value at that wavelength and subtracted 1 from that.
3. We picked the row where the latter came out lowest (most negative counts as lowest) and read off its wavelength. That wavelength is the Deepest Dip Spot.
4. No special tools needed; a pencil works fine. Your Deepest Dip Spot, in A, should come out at 3974.0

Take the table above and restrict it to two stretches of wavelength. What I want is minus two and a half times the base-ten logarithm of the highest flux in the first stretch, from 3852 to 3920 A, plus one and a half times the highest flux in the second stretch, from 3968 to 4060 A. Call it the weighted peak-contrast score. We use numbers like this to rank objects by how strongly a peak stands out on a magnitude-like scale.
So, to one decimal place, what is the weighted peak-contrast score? 9.3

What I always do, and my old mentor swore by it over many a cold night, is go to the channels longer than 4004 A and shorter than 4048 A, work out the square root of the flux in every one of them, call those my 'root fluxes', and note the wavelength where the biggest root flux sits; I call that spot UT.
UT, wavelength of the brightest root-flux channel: 4030.0 A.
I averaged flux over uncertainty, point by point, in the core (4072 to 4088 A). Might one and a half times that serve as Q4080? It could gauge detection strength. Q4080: 24.3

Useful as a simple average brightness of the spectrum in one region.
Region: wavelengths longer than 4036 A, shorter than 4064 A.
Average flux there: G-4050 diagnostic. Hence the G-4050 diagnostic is 7.2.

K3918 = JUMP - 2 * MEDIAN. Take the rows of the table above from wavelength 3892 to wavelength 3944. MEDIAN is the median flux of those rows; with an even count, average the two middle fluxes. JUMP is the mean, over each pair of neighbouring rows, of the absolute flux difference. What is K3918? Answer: -12.2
